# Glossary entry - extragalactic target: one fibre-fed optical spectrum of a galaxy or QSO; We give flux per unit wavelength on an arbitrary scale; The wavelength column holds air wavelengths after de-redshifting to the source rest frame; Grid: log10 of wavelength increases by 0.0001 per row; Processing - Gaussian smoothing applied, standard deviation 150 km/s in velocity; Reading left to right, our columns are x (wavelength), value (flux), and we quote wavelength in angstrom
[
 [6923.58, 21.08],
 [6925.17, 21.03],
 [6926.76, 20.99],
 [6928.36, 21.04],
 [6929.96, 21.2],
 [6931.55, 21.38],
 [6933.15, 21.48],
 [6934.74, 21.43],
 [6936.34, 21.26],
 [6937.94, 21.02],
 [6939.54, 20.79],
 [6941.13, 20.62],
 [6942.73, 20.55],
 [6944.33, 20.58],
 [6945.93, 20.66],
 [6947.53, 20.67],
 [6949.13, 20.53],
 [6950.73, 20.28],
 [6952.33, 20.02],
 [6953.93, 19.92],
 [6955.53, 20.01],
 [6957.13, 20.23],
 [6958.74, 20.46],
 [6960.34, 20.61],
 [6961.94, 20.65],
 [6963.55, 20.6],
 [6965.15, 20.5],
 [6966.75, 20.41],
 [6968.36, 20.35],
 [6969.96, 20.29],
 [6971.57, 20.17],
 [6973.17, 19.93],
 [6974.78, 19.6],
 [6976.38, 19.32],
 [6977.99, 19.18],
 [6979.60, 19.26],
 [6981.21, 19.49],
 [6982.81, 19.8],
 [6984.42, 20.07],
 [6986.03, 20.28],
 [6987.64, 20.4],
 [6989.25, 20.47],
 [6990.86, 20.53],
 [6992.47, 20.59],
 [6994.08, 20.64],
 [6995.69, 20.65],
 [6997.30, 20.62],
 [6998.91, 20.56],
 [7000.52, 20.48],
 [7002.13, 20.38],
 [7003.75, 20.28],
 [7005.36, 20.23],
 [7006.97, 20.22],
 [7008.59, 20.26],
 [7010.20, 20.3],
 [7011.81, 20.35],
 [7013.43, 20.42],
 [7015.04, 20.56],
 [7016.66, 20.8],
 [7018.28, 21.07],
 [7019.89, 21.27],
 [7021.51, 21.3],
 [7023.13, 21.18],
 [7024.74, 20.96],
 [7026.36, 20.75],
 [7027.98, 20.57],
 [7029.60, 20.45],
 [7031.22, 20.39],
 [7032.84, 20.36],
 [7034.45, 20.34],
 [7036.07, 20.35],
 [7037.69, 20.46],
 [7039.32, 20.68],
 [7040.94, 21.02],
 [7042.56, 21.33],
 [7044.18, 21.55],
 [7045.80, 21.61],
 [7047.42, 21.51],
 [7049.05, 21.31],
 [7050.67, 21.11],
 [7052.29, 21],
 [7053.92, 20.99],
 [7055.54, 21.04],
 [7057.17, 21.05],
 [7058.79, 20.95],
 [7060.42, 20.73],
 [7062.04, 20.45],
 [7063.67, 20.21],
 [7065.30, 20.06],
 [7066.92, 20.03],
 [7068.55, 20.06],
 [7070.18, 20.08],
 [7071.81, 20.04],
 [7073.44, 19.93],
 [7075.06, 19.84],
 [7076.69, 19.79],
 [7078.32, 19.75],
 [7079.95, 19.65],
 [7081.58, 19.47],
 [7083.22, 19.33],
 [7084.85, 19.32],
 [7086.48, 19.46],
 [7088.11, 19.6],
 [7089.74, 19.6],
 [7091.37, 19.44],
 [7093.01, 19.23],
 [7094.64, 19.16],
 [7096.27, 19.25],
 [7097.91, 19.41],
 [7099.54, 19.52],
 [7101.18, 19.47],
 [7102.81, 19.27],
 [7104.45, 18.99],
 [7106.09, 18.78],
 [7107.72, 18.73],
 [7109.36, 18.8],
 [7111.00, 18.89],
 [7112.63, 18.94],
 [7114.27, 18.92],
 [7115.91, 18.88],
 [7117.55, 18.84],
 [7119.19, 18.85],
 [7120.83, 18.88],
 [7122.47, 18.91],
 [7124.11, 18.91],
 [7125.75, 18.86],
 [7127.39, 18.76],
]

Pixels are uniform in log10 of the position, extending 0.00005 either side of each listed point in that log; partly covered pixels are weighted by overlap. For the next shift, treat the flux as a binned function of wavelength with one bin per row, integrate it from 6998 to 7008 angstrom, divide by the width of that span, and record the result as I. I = 20.4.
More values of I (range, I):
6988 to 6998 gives 20.6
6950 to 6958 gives 20.1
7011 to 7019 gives 20.6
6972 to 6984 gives 19.6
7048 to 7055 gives 21.1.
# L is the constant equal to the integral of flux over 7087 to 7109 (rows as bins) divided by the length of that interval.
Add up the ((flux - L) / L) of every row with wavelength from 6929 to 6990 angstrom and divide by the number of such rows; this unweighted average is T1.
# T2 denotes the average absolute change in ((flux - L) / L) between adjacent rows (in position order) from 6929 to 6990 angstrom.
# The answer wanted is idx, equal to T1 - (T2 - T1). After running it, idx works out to 0.11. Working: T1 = 0.058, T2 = 0.0078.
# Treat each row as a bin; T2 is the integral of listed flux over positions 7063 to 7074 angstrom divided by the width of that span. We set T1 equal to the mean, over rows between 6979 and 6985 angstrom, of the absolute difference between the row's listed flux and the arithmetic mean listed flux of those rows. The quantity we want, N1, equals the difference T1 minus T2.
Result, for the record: -19.8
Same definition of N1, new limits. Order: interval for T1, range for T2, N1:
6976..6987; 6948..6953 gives -20.0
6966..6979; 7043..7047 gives -21.2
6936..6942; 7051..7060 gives -20.8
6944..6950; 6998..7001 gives -20.5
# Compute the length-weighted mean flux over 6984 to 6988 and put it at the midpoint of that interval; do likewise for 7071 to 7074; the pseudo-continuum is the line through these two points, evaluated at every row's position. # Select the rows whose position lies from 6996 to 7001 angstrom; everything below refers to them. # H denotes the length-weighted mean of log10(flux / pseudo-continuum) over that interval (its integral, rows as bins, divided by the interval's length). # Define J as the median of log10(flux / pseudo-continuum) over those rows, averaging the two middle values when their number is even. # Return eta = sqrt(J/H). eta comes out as 0.99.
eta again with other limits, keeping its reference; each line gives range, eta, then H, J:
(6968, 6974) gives 0.68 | -0.002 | -0.0011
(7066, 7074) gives 1.15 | 0.001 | 0.0013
